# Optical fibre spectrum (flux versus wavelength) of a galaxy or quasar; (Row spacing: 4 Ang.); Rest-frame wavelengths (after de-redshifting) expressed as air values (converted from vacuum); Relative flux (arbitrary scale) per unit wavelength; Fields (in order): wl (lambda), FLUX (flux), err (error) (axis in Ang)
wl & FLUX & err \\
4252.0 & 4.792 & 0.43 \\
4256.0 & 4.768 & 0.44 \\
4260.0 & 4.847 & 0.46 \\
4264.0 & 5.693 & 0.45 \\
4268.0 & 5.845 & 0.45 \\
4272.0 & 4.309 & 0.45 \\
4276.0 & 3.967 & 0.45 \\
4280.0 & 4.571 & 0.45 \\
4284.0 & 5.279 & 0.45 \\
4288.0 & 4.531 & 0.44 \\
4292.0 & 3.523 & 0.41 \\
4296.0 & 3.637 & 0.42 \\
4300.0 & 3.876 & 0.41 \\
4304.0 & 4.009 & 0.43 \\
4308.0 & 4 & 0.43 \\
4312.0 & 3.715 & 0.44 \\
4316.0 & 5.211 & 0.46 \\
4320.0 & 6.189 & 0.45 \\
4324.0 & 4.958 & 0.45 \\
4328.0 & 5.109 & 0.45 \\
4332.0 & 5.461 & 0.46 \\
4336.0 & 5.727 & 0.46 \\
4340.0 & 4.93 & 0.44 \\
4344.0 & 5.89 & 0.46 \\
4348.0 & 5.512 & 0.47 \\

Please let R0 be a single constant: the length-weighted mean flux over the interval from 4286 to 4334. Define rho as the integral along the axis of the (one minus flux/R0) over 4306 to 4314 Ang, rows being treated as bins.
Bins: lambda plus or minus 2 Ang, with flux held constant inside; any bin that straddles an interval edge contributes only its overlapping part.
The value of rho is 1.2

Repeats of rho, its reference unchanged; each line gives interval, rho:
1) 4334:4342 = -1.4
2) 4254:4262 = -0.5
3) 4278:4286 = -0.7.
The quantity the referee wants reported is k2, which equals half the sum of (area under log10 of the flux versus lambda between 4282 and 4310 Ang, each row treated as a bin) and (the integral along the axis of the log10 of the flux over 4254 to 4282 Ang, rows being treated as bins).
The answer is 18.1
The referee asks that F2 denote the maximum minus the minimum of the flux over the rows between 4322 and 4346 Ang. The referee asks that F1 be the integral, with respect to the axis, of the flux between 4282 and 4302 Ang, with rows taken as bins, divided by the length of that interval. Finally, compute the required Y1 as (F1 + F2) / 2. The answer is 2.6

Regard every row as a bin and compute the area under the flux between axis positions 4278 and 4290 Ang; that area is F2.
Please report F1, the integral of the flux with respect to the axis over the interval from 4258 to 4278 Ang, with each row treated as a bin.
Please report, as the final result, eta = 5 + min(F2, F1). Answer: 63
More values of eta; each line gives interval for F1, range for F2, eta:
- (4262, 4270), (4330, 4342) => 51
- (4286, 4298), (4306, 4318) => 52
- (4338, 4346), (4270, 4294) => 48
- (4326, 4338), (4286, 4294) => 37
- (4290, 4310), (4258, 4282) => 81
